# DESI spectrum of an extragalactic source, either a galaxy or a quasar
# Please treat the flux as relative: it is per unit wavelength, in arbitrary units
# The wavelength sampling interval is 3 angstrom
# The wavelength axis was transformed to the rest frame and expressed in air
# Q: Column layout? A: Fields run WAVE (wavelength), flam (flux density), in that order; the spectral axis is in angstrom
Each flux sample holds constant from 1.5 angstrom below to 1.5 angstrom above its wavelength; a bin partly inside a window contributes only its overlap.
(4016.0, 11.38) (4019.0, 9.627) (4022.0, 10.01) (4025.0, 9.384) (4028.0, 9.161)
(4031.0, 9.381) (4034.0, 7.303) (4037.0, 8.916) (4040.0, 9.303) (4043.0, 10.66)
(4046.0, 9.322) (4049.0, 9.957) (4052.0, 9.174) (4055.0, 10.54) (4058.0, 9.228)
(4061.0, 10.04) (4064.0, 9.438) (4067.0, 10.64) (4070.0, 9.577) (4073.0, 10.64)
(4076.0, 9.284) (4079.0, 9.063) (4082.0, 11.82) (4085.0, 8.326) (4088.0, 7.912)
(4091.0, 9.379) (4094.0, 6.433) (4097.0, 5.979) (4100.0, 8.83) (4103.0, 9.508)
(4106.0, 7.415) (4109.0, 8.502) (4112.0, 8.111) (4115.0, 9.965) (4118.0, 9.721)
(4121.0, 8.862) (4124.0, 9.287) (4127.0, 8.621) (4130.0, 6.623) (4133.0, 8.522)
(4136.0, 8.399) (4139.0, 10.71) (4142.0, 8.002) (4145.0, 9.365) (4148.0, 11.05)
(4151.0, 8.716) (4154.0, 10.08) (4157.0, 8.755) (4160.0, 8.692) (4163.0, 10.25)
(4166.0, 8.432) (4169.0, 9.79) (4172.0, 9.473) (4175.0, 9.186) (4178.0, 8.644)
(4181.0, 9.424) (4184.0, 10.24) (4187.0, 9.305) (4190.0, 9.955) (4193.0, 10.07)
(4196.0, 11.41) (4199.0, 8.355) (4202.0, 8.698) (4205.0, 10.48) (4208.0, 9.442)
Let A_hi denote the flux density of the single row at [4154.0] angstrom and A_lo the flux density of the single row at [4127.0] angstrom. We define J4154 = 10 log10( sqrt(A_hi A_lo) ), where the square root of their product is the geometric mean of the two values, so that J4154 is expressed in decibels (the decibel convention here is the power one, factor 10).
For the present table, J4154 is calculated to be 9.70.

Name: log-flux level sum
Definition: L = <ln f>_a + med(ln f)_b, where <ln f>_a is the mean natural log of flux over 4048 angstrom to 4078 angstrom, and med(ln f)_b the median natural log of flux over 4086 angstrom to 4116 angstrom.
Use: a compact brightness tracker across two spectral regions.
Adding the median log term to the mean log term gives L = 4.40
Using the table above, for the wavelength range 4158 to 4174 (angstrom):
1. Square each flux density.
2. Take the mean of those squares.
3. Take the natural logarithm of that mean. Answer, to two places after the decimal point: 4.47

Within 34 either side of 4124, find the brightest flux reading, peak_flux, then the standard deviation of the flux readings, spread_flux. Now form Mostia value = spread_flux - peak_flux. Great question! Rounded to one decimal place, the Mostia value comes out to -9.8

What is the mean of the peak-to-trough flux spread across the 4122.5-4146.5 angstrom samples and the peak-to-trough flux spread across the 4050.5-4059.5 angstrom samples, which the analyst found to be 2.7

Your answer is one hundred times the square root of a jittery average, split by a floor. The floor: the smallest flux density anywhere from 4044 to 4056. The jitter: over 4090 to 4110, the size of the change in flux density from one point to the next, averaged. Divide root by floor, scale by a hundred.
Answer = 14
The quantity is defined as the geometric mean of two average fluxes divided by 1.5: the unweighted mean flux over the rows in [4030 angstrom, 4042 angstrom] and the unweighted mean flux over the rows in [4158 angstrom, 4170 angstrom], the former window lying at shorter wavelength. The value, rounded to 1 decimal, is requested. 6.0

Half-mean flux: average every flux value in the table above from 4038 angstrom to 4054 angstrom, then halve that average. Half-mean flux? 4.84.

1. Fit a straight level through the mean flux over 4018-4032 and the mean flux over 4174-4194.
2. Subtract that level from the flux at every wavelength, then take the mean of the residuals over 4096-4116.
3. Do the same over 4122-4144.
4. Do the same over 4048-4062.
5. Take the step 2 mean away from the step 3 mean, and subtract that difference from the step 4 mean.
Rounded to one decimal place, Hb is 0.0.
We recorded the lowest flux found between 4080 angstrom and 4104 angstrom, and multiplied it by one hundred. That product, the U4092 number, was 598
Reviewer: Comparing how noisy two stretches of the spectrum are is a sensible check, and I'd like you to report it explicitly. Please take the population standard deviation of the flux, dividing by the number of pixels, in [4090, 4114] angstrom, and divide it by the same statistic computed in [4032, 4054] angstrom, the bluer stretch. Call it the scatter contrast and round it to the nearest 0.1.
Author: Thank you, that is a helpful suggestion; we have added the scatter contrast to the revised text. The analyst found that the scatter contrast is 1.3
